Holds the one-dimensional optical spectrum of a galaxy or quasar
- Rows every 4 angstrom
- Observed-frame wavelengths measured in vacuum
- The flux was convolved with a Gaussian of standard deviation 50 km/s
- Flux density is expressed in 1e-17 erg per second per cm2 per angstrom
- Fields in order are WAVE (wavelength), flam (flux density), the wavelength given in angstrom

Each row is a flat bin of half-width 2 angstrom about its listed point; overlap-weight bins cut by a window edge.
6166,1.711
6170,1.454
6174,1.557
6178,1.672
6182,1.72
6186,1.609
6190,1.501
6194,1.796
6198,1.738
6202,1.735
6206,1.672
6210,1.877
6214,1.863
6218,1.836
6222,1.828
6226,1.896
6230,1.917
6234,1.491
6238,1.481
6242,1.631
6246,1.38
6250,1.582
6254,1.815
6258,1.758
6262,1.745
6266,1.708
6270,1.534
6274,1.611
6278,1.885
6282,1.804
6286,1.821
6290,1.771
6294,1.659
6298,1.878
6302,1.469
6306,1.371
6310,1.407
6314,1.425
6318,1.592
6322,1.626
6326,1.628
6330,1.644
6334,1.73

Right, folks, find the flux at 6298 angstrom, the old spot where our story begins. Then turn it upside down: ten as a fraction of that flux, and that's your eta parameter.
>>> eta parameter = 5.32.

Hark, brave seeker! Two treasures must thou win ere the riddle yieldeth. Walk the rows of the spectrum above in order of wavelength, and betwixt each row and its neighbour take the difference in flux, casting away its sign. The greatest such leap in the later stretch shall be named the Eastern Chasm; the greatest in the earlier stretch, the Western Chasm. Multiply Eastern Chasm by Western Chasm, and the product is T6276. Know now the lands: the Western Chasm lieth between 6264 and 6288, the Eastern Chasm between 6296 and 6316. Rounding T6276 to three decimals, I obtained 0.112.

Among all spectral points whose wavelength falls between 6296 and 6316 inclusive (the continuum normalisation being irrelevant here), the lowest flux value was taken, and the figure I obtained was 1.371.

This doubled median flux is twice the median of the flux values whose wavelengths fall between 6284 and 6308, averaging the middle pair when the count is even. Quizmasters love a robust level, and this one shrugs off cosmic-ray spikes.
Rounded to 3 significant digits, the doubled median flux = 3.43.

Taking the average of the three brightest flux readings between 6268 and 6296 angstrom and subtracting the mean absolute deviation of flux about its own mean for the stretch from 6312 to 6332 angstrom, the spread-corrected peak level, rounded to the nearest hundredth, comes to 1.77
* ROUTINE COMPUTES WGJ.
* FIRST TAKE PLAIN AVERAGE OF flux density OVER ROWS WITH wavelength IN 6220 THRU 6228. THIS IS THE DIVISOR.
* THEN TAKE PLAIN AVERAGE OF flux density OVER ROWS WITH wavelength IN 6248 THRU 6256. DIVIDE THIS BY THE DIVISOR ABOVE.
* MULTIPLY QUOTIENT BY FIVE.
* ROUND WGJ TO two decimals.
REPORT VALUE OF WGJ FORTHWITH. 4.56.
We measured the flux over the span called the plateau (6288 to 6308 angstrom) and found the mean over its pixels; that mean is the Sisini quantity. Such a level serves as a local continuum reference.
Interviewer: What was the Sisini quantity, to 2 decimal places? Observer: 1.63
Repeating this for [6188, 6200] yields 1.68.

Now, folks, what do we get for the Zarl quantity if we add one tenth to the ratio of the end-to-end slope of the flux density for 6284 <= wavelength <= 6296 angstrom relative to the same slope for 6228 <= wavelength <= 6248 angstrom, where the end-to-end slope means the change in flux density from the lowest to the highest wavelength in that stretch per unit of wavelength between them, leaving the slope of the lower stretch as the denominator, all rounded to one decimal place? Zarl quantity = 0.7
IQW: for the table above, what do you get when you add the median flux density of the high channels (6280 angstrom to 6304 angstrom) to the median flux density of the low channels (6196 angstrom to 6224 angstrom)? 3.62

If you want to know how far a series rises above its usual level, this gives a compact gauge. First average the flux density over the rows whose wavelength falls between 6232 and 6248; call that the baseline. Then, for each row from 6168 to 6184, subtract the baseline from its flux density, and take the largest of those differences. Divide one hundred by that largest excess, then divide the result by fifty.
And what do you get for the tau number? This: 8.9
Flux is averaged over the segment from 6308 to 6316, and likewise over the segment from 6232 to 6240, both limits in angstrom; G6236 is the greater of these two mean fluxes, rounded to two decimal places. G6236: 1.49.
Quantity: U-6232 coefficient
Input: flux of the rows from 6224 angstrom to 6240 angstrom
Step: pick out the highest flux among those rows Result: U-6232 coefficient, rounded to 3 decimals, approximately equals 1.917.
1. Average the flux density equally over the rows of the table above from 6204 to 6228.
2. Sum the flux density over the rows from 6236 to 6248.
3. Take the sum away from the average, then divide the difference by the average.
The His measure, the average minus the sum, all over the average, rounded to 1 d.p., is -1.5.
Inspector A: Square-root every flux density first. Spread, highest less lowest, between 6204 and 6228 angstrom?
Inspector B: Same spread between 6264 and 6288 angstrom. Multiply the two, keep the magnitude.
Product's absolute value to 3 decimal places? 0.011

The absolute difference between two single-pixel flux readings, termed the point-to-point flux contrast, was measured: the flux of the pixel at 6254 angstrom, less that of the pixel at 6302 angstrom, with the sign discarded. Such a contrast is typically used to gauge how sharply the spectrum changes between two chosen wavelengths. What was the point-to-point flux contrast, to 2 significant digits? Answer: 0.35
